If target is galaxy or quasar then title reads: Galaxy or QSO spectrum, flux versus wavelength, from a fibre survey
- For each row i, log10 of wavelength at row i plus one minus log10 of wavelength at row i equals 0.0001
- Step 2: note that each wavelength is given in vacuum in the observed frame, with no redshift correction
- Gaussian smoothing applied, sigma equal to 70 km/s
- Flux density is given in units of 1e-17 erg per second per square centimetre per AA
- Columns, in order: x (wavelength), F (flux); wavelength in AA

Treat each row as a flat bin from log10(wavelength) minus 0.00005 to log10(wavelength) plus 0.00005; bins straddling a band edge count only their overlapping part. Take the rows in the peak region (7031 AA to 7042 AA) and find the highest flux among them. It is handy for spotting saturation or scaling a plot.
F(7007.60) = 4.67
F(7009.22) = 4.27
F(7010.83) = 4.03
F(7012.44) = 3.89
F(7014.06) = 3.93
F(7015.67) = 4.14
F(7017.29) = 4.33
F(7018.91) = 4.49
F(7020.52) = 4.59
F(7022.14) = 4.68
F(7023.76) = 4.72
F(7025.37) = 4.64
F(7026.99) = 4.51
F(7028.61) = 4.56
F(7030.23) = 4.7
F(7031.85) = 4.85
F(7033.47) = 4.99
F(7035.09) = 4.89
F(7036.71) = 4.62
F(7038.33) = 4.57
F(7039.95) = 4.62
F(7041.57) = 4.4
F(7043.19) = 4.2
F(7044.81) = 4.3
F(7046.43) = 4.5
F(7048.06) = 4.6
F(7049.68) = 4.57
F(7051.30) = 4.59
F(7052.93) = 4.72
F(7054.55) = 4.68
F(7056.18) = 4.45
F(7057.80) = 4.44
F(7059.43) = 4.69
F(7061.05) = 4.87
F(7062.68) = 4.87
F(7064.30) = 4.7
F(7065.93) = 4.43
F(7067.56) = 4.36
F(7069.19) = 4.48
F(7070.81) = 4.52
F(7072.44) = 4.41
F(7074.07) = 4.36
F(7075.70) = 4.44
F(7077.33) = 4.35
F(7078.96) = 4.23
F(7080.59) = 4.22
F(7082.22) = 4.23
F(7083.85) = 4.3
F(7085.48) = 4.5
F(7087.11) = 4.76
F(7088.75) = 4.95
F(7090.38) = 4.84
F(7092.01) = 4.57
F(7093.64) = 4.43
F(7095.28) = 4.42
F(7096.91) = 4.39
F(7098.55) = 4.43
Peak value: 4.99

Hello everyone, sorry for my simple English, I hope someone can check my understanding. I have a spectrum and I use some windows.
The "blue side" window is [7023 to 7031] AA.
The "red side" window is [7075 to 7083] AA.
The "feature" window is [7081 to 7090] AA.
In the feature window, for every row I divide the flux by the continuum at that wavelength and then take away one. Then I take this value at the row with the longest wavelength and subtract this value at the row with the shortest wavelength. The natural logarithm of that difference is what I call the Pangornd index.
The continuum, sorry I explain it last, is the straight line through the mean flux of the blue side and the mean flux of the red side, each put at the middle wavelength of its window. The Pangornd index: -1.7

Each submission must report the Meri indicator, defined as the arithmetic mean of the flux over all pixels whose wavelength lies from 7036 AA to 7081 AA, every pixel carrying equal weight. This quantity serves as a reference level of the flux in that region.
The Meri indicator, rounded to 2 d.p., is 4.51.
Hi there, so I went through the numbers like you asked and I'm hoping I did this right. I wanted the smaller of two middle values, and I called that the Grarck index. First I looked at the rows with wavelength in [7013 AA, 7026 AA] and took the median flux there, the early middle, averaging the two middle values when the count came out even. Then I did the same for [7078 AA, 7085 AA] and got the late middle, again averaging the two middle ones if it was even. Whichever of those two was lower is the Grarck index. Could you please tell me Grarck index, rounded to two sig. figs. 4.2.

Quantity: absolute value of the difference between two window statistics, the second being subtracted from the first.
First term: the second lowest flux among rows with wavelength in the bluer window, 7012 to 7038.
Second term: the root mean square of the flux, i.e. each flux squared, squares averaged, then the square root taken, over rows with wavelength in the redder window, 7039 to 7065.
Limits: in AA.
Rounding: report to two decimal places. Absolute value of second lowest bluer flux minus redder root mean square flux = 0.65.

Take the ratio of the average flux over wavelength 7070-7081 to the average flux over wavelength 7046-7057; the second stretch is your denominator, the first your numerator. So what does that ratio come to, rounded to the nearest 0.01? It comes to 0.95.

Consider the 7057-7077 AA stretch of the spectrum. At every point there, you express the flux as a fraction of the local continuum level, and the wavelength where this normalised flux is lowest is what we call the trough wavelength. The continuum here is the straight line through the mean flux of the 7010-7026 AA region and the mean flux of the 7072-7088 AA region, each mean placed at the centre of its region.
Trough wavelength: 7074.07 AA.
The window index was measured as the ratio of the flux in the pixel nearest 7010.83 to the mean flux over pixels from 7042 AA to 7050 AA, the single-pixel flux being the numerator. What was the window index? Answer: 0.91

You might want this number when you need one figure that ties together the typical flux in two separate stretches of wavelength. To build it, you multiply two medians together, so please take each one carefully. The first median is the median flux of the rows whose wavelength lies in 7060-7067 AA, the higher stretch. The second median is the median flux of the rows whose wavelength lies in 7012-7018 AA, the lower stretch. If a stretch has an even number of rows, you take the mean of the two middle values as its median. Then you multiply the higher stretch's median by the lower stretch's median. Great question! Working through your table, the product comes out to 19.3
